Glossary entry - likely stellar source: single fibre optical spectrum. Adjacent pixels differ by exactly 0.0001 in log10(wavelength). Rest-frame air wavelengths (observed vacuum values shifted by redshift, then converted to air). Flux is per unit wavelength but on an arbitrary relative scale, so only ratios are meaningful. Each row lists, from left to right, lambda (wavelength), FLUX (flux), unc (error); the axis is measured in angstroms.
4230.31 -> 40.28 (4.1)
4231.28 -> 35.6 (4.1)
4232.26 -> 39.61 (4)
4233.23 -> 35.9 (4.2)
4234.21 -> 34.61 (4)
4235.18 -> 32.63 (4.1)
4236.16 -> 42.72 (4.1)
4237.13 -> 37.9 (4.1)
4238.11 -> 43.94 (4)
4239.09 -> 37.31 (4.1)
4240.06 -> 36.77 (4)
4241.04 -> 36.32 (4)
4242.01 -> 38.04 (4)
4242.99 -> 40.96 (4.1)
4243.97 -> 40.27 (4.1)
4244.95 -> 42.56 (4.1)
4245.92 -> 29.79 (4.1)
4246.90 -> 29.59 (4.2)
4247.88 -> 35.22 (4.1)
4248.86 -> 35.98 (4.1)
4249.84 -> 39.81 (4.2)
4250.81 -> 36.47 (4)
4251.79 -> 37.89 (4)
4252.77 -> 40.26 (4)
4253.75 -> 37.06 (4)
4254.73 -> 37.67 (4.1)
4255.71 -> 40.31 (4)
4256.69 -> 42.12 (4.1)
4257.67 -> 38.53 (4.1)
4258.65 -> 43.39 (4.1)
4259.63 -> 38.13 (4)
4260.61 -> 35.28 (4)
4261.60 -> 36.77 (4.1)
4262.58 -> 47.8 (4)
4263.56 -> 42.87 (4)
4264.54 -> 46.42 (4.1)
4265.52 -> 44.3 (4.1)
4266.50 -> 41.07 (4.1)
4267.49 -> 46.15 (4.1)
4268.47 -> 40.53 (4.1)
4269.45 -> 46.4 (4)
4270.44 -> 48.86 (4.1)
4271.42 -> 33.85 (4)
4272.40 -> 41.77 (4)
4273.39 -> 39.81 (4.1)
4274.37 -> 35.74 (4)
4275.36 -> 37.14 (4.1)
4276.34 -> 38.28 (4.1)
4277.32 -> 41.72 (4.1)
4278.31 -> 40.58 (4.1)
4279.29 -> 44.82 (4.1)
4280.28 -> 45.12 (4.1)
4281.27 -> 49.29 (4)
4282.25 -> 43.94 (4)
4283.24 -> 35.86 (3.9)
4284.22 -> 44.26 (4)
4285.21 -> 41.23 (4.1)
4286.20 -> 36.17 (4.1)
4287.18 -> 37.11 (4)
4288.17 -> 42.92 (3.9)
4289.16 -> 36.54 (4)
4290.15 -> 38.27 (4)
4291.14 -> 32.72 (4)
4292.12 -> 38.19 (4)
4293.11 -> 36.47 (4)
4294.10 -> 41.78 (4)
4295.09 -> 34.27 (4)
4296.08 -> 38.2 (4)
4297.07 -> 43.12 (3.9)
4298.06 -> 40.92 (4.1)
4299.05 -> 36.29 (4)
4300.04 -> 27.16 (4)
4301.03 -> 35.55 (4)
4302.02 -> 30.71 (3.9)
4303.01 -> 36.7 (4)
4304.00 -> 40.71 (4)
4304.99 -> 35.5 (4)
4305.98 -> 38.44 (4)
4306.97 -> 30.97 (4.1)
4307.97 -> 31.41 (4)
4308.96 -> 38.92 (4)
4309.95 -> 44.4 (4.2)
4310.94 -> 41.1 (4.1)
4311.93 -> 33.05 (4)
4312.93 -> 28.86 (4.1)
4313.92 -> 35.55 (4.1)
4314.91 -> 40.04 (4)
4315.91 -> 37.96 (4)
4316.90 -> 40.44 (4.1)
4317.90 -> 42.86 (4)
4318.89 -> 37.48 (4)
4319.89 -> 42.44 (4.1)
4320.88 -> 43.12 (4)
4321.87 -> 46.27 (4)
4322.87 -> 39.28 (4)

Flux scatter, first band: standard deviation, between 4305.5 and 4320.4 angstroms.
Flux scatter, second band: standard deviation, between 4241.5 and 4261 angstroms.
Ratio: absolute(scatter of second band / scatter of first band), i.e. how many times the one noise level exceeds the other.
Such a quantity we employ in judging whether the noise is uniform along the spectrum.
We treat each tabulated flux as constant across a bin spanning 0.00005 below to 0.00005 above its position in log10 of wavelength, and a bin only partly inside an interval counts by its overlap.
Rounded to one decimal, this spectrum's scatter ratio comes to 0.8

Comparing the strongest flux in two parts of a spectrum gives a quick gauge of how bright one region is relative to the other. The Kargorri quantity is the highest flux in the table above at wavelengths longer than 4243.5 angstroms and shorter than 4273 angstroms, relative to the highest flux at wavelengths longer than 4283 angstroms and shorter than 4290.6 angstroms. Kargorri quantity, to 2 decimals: 1.10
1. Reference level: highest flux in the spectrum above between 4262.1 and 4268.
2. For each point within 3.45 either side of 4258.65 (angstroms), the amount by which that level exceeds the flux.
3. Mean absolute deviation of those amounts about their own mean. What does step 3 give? 2.3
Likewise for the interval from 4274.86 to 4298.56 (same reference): 3.4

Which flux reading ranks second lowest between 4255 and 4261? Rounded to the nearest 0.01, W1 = 38.13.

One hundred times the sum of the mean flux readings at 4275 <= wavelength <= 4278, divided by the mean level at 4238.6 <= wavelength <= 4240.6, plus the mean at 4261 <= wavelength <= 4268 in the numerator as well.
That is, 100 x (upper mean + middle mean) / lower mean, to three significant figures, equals 223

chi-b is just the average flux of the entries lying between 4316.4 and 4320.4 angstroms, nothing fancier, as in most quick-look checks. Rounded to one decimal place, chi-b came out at 40.8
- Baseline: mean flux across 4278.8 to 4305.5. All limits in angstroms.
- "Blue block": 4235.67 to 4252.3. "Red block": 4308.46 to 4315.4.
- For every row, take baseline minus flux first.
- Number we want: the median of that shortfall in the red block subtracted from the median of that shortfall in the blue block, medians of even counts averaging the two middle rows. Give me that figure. 1.0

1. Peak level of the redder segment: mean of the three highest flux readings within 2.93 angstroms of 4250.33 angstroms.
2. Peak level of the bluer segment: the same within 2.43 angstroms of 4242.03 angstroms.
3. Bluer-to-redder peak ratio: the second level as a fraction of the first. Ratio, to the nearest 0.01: 1.01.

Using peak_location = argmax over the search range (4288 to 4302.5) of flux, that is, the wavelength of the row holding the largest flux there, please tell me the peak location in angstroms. 4297.07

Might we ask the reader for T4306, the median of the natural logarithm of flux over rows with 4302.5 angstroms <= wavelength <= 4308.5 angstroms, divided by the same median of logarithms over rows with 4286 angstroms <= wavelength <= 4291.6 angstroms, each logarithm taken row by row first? 0.99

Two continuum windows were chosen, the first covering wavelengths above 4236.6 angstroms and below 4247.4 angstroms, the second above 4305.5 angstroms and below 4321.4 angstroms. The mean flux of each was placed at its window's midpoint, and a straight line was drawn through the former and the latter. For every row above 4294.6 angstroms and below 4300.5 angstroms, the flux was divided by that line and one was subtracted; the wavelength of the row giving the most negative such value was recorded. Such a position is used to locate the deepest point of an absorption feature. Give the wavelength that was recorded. 4300.04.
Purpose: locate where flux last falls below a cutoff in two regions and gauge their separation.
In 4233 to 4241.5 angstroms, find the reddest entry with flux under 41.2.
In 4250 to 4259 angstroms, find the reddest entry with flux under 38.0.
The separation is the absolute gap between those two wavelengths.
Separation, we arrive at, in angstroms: 13.7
